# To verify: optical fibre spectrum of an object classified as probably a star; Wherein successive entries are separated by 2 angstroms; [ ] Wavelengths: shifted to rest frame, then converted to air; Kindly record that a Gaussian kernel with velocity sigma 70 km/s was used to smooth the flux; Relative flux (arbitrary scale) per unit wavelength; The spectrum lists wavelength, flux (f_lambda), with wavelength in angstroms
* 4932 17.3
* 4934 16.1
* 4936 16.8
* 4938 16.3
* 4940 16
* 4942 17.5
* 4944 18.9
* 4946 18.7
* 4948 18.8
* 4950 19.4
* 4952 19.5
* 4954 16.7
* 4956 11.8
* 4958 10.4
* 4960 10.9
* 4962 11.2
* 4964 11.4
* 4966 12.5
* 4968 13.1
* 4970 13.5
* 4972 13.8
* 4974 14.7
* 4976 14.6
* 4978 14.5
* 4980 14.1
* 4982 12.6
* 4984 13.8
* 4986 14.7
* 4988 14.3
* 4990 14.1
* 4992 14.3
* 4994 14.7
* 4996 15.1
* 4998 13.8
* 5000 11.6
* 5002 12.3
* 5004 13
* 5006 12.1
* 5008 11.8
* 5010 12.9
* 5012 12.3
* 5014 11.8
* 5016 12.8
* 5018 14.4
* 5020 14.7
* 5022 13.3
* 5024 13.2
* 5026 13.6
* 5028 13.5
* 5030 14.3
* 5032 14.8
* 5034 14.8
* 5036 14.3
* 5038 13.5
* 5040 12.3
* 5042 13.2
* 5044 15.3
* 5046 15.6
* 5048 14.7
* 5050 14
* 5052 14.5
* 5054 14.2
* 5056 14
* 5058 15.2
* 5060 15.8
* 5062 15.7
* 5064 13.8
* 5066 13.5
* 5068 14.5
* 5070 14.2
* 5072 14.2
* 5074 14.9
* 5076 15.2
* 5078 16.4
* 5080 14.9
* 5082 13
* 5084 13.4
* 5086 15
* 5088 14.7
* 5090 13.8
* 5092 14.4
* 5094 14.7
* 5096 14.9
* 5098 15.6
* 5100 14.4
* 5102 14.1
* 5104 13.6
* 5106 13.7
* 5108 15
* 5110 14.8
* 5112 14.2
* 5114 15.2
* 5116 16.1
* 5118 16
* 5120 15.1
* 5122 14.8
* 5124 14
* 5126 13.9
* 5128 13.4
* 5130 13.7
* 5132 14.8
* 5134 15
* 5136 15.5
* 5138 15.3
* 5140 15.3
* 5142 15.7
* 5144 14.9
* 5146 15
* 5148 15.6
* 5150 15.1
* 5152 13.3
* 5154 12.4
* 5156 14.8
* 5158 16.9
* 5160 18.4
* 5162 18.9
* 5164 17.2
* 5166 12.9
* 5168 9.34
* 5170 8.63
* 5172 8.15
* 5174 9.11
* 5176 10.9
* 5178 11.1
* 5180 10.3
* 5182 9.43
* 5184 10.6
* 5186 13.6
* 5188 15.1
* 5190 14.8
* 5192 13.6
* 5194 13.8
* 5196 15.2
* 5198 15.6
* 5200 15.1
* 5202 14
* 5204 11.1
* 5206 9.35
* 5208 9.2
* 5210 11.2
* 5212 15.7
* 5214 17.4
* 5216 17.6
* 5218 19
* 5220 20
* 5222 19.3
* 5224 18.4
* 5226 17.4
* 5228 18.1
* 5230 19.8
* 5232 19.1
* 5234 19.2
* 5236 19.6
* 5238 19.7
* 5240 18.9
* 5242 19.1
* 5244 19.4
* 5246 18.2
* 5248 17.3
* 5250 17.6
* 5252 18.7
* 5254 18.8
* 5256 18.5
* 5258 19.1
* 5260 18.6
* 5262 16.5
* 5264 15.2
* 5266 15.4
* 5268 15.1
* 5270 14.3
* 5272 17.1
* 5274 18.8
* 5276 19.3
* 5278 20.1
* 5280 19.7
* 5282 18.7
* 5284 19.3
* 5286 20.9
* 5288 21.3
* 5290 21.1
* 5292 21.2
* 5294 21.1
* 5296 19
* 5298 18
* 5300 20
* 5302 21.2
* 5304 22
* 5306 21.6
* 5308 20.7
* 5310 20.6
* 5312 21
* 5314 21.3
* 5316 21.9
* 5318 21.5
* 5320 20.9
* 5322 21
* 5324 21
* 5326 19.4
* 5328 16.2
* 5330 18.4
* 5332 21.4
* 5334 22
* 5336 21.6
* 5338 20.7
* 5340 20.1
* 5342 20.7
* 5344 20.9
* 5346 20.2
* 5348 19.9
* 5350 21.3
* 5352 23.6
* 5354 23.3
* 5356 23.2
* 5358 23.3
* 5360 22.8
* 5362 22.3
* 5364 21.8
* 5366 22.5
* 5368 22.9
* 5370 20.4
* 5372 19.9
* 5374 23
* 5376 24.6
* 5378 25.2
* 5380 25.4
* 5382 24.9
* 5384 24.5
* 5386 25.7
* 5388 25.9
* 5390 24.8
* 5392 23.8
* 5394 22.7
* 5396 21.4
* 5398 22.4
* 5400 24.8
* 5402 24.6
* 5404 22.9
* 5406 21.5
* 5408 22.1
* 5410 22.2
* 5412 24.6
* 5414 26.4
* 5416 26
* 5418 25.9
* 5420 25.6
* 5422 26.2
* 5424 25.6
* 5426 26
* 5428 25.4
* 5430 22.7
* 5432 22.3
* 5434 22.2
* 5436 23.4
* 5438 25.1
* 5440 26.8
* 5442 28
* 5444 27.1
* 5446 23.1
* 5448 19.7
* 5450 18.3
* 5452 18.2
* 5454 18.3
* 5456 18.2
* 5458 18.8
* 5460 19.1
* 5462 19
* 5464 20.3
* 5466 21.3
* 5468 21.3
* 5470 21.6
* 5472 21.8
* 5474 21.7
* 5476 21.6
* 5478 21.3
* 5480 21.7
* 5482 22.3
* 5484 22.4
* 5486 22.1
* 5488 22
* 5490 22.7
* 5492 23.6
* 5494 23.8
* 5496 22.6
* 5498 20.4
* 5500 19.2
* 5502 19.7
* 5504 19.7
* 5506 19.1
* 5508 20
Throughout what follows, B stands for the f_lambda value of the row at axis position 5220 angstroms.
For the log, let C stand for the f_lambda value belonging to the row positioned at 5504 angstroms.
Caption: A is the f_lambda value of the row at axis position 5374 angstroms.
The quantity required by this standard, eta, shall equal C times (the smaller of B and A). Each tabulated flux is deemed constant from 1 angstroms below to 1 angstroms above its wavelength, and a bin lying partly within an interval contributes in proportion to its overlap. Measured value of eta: 394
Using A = 23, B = 20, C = 19.7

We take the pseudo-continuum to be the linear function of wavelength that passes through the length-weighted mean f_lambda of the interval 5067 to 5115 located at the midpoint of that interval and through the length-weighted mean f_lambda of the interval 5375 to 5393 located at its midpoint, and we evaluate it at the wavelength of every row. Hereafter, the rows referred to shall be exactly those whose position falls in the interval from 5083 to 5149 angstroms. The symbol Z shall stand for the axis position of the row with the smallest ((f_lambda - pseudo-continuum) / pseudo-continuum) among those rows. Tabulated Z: 5128 angstroms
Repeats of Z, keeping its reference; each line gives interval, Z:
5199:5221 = 5208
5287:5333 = 5328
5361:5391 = 5372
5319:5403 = 5328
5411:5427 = 5412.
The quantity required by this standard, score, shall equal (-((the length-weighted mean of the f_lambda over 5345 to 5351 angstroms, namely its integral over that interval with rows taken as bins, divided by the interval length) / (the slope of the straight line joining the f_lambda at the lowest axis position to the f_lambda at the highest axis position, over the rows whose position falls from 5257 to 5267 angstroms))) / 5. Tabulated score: 9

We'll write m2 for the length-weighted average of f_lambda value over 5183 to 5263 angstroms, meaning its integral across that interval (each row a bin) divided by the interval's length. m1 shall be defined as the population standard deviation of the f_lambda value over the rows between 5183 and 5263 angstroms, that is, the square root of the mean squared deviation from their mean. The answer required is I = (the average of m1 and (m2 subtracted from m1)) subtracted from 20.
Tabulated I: 25.3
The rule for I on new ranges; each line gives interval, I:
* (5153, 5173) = 23.0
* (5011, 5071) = 26.0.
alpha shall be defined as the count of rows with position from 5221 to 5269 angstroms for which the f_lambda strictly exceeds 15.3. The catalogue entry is 22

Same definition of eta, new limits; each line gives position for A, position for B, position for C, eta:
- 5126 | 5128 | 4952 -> 261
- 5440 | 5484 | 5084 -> 300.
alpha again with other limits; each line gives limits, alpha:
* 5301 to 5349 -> 24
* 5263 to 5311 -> 21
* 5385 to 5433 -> 24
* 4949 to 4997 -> 3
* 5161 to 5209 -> 3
